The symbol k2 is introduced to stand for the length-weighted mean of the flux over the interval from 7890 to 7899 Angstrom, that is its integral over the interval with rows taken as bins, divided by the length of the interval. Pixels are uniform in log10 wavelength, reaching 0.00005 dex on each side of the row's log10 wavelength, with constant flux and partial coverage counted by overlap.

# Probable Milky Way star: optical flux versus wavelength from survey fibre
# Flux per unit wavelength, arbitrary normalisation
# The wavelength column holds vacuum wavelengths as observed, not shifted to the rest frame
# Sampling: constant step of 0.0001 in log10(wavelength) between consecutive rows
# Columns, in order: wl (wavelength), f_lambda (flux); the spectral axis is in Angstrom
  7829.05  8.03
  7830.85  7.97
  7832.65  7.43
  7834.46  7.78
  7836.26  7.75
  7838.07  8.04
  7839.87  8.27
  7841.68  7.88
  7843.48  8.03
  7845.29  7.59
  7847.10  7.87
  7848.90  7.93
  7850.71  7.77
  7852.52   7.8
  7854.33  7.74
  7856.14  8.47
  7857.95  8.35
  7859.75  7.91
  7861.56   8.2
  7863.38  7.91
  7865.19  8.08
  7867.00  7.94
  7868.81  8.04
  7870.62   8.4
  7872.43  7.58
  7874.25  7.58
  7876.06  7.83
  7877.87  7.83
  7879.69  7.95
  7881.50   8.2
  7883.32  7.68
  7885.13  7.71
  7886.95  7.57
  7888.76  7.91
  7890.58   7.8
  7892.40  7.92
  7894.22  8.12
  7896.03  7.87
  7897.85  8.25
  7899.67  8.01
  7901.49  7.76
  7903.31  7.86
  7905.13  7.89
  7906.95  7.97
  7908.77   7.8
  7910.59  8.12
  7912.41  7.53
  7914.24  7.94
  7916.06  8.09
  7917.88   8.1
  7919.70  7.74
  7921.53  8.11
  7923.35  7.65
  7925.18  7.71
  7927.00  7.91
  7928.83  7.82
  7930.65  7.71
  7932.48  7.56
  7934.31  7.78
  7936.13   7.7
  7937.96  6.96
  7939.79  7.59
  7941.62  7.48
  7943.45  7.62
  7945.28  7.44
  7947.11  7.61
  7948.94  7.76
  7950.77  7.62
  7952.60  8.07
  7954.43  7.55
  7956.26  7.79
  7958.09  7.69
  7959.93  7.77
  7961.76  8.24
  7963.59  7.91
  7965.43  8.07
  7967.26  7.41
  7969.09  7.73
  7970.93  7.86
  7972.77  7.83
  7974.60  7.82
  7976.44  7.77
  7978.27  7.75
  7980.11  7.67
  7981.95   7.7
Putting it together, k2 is 8.00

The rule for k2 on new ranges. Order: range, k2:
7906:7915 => 7.87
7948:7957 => 7.76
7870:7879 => 7.83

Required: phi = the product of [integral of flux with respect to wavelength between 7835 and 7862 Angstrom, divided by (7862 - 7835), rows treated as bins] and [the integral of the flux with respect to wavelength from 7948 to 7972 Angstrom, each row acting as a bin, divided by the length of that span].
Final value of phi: 62.2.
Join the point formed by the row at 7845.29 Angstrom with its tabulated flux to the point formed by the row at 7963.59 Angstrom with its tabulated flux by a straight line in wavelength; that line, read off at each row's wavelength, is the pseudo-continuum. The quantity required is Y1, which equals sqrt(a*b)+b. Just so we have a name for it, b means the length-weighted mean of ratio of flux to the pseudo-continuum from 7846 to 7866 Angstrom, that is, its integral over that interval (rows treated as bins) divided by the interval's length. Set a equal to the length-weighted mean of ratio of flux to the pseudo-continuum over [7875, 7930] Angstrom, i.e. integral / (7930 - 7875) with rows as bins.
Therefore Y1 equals 2.083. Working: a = 1.02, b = 1.050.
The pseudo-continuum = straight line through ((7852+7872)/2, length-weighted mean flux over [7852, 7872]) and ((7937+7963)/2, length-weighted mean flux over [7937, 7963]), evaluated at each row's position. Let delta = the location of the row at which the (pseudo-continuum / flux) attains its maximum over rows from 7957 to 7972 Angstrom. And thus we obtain 7967.26 Angstrom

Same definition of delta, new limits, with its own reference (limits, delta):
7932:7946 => 7937.96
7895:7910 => 7901.49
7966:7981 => 7967.26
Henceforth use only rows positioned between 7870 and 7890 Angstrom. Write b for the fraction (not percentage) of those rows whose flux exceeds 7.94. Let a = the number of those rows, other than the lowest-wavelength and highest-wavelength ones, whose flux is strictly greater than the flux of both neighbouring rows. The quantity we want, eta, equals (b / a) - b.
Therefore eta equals -0.14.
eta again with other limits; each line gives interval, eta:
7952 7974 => -0.19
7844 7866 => -0.25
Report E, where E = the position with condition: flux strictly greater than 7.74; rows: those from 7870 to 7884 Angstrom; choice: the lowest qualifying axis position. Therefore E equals 7870.62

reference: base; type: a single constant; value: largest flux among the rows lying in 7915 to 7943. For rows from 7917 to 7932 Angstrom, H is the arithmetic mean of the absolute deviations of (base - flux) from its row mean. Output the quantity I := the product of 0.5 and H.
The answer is 0.074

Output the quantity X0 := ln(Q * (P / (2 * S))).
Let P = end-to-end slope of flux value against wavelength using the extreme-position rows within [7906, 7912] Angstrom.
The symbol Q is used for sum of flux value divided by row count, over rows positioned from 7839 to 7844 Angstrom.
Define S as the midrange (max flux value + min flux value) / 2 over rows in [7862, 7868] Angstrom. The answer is -3.9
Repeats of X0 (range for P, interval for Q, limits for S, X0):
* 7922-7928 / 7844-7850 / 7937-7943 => -3.3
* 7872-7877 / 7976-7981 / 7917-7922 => -3.4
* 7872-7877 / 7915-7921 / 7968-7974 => -3.3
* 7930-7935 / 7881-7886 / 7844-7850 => -4.6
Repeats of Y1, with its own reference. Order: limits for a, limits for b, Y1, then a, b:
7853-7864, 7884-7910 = 2.061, 1.06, 1.021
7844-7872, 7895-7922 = 2.058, 1.05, 1.022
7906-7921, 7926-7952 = 1.966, 1.02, 0.971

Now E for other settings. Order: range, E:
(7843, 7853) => 7843.48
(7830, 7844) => 7830.85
